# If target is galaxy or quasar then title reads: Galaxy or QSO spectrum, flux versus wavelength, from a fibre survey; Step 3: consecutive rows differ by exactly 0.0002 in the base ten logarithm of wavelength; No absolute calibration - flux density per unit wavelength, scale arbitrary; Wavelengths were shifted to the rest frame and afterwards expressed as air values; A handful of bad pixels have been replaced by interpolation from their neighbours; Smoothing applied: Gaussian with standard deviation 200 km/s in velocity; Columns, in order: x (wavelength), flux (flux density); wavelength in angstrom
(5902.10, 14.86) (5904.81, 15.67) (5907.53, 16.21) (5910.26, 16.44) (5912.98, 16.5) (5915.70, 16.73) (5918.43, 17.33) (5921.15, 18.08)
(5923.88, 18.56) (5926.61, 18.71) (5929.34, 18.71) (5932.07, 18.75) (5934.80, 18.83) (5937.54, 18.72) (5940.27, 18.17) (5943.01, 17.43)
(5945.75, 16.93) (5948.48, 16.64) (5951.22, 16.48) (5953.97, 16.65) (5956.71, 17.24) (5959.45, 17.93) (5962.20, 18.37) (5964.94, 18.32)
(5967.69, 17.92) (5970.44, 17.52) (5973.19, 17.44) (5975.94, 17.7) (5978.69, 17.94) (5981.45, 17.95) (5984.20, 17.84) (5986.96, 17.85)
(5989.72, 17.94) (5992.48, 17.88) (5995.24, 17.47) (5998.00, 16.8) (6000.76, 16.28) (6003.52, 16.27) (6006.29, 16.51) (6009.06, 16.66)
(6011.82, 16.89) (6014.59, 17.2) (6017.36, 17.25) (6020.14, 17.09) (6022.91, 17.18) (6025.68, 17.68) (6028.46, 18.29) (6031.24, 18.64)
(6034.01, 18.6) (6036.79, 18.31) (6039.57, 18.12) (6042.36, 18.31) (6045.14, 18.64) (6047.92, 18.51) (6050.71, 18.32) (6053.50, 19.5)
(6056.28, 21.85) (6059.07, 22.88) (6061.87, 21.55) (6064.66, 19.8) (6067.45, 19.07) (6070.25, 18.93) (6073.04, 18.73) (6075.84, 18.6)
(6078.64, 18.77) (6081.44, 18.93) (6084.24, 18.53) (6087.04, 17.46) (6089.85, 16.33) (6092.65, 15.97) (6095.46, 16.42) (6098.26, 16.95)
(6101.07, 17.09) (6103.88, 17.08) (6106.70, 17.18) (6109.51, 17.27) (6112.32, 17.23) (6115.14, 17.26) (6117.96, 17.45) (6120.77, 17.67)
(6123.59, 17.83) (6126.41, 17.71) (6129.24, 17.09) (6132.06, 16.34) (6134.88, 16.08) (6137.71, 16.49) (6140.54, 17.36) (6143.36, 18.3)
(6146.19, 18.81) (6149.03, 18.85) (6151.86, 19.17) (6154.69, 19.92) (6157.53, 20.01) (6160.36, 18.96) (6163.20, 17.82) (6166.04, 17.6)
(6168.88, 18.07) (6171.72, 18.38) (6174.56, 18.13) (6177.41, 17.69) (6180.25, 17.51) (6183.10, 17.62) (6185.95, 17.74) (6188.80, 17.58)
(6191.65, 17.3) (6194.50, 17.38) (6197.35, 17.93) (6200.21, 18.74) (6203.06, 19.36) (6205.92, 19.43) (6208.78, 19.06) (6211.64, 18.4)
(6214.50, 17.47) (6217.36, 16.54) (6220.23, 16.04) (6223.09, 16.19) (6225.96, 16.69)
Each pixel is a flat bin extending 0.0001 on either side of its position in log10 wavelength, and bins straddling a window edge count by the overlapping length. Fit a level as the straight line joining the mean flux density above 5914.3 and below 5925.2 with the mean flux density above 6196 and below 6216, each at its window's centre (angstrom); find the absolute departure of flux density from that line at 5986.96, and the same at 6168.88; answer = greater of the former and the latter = 0.43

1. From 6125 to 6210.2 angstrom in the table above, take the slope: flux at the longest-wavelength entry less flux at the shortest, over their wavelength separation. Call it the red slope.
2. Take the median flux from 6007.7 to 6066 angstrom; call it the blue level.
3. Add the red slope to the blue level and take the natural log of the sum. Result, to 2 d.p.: 2.91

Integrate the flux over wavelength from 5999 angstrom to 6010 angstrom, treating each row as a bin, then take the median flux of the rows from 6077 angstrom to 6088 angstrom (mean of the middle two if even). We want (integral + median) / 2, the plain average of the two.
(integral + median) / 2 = 100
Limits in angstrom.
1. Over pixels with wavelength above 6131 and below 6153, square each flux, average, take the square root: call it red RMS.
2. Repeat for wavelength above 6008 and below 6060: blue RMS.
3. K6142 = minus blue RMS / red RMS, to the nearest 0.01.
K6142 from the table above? -1.04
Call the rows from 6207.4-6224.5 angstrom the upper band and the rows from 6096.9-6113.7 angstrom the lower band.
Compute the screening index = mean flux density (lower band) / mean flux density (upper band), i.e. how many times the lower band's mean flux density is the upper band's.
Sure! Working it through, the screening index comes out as 0.99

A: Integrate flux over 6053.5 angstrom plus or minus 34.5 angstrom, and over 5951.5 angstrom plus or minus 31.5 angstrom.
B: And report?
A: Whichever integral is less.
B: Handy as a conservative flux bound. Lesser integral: 1126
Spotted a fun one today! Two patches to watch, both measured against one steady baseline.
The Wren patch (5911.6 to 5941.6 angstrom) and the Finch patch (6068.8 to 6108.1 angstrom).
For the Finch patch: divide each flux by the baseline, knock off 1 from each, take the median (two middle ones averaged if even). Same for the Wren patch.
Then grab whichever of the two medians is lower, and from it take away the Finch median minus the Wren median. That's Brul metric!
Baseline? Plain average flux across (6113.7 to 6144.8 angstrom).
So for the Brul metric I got 0.077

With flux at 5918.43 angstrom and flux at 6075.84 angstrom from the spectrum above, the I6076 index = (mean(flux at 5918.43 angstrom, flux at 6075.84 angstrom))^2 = 323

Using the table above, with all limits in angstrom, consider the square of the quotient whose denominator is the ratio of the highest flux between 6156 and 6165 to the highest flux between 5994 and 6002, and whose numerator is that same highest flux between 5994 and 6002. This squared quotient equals 233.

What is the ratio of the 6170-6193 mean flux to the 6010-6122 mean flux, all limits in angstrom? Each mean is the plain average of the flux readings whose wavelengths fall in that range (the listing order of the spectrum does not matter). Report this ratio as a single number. 0.98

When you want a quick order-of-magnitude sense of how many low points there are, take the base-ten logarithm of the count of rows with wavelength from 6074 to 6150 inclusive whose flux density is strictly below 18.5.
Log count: 1.32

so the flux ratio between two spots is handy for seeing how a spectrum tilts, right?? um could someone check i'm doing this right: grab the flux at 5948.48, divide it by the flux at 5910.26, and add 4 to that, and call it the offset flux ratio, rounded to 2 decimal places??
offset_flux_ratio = 5.01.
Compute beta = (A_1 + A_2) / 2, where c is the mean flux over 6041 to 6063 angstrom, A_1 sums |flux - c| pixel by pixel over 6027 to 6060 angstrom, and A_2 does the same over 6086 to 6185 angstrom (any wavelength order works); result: 50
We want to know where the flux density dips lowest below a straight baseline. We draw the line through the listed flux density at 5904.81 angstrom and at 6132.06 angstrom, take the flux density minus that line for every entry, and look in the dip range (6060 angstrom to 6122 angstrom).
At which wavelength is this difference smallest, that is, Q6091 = 6092.65 angstrom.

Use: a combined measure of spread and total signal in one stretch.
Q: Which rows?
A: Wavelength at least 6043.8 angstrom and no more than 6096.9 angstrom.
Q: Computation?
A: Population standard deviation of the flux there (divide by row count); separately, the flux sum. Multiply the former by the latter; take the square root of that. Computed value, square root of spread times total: 24.9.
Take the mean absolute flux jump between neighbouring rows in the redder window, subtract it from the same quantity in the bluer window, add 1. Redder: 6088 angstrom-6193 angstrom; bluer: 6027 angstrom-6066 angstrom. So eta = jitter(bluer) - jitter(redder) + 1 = 1.4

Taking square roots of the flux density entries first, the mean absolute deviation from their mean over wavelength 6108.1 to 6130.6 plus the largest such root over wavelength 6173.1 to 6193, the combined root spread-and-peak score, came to 4.29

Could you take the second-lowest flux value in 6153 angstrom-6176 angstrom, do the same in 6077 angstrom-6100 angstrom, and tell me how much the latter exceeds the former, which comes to -1.5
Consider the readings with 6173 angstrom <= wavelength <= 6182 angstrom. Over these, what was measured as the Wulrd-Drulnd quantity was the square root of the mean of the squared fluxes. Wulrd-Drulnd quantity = 17.8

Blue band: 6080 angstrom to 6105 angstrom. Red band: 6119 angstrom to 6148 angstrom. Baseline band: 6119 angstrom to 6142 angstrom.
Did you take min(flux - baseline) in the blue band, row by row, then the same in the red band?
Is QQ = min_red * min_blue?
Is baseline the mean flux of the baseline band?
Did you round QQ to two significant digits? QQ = 1.1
